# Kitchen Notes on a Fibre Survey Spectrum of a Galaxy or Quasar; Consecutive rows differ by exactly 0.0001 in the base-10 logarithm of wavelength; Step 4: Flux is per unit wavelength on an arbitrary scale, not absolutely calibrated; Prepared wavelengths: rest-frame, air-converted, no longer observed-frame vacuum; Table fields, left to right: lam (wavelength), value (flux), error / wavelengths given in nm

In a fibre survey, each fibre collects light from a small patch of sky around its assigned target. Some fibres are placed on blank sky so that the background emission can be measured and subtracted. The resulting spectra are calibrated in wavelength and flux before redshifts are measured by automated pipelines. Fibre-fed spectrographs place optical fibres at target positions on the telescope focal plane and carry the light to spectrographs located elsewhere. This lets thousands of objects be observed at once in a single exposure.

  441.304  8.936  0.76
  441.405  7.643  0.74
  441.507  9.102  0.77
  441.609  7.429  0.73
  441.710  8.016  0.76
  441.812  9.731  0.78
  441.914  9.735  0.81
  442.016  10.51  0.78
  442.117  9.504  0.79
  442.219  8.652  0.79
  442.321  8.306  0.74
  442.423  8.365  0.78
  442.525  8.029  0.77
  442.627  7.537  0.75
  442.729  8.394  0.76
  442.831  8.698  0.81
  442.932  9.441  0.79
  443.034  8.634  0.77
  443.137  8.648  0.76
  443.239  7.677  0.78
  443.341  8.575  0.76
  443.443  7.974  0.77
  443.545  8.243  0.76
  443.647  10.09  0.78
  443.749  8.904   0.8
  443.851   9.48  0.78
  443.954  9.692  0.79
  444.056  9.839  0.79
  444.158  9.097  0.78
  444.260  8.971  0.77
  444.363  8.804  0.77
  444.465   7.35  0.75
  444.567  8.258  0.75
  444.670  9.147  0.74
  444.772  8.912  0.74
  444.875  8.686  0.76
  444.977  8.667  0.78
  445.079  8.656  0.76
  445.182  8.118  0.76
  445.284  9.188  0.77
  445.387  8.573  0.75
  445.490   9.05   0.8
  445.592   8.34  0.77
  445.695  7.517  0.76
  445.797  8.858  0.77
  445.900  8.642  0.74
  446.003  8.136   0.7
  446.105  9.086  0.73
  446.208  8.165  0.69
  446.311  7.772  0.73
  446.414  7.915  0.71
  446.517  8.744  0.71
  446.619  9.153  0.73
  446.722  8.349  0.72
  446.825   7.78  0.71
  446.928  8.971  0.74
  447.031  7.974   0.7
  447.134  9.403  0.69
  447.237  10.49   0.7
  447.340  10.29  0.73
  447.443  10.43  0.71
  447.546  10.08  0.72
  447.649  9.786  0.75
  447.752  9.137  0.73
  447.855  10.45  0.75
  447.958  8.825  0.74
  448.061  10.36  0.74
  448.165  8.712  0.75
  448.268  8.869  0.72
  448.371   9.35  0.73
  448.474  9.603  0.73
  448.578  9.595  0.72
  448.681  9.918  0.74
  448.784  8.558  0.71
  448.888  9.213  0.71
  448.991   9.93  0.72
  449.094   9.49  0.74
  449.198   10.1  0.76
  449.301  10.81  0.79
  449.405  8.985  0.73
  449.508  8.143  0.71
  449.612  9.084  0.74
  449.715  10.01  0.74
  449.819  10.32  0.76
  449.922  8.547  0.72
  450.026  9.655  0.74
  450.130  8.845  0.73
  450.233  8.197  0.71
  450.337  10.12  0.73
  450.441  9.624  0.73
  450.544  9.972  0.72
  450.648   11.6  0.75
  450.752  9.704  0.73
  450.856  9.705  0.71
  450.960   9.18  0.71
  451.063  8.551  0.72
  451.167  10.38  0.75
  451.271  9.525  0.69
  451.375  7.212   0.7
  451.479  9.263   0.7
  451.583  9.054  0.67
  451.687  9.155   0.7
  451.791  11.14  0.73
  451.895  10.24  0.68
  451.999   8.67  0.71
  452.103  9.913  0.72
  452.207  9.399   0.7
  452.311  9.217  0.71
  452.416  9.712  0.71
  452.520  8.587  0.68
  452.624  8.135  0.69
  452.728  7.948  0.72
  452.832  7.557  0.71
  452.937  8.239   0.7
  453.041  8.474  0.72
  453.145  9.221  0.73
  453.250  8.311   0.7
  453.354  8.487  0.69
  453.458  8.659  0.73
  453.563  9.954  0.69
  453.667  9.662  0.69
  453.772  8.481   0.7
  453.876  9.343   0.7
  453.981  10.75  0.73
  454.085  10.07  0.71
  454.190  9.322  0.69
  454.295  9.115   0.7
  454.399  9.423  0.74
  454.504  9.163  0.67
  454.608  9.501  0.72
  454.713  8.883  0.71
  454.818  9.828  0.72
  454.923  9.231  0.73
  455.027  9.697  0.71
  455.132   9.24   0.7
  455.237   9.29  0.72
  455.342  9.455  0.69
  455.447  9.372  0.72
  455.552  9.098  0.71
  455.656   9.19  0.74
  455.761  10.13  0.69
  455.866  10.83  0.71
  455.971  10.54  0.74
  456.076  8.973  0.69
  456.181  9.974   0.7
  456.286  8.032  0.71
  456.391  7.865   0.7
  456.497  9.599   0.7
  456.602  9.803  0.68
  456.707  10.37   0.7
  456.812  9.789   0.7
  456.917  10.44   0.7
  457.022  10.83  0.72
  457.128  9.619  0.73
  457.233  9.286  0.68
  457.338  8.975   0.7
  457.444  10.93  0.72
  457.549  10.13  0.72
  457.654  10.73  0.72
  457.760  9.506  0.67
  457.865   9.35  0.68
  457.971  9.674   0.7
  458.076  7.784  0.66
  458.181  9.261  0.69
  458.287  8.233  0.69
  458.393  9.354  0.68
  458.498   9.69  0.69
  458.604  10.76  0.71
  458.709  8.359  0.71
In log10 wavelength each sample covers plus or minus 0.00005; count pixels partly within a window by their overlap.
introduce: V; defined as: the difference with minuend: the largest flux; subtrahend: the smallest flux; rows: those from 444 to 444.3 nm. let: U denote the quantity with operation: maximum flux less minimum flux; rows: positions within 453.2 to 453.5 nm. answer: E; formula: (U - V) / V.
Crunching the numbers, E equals -0.6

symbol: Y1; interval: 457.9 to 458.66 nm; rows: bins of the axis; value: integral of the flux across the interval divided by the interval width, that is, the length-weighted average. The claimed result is 9.3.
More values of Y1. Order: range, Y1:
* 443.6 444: 9.5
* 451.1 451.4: 9.2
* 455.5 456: 9.9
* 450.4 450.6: 9.9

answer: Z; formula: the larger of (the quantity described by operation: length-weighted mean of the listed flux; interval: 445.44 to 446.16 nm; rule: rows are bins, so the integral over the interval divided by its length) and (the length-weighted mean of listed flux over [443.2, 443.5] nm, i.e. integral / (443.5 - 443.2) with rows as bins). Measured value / 8.5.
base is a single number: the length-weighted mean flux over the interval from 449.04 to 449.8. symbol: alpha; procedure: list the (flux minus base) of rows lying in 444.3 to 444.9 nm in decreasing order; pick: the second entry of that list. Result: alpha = -0.6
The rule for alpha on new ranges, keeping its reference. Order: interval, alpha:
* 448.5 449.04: 0.4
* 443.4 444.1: 0.3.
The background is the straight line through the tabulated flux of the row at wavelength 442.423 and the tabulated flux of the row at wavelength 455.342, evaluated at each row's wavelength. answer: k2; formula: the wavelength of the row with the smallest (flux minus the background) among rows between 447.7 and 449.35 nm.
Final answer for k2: 448.784 nm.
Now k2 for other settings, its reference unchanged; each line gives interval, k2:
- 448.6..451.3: 450.233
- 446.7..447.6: 446.825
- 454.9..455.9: 455.552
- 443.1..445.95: 444.465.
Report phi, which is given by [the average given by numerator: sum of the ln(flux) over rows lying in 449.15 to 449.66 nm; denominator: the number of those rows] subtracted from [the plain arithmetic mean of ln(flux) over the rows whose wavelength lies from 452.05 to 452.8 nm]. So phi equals -0.05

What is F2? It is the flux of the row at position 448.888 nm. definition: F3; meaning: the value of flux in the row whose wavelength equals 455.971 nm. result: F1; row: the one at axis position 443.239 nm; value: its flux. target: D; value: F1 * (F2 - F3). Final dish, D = -10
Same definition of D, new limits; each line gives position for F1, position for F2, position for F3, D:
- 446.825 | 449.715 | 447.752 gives 7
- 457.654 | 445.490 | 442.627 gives 16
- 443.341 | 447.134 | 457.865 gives 0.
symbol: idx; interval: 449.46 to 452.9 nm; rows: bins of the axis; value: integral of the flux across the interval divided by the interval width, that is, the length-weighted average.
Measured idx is 9.28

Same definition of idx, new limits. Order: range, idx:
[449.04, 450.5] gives 9.43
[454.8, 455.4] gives 9.43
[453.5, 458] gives 9.61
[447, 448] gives 9.73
